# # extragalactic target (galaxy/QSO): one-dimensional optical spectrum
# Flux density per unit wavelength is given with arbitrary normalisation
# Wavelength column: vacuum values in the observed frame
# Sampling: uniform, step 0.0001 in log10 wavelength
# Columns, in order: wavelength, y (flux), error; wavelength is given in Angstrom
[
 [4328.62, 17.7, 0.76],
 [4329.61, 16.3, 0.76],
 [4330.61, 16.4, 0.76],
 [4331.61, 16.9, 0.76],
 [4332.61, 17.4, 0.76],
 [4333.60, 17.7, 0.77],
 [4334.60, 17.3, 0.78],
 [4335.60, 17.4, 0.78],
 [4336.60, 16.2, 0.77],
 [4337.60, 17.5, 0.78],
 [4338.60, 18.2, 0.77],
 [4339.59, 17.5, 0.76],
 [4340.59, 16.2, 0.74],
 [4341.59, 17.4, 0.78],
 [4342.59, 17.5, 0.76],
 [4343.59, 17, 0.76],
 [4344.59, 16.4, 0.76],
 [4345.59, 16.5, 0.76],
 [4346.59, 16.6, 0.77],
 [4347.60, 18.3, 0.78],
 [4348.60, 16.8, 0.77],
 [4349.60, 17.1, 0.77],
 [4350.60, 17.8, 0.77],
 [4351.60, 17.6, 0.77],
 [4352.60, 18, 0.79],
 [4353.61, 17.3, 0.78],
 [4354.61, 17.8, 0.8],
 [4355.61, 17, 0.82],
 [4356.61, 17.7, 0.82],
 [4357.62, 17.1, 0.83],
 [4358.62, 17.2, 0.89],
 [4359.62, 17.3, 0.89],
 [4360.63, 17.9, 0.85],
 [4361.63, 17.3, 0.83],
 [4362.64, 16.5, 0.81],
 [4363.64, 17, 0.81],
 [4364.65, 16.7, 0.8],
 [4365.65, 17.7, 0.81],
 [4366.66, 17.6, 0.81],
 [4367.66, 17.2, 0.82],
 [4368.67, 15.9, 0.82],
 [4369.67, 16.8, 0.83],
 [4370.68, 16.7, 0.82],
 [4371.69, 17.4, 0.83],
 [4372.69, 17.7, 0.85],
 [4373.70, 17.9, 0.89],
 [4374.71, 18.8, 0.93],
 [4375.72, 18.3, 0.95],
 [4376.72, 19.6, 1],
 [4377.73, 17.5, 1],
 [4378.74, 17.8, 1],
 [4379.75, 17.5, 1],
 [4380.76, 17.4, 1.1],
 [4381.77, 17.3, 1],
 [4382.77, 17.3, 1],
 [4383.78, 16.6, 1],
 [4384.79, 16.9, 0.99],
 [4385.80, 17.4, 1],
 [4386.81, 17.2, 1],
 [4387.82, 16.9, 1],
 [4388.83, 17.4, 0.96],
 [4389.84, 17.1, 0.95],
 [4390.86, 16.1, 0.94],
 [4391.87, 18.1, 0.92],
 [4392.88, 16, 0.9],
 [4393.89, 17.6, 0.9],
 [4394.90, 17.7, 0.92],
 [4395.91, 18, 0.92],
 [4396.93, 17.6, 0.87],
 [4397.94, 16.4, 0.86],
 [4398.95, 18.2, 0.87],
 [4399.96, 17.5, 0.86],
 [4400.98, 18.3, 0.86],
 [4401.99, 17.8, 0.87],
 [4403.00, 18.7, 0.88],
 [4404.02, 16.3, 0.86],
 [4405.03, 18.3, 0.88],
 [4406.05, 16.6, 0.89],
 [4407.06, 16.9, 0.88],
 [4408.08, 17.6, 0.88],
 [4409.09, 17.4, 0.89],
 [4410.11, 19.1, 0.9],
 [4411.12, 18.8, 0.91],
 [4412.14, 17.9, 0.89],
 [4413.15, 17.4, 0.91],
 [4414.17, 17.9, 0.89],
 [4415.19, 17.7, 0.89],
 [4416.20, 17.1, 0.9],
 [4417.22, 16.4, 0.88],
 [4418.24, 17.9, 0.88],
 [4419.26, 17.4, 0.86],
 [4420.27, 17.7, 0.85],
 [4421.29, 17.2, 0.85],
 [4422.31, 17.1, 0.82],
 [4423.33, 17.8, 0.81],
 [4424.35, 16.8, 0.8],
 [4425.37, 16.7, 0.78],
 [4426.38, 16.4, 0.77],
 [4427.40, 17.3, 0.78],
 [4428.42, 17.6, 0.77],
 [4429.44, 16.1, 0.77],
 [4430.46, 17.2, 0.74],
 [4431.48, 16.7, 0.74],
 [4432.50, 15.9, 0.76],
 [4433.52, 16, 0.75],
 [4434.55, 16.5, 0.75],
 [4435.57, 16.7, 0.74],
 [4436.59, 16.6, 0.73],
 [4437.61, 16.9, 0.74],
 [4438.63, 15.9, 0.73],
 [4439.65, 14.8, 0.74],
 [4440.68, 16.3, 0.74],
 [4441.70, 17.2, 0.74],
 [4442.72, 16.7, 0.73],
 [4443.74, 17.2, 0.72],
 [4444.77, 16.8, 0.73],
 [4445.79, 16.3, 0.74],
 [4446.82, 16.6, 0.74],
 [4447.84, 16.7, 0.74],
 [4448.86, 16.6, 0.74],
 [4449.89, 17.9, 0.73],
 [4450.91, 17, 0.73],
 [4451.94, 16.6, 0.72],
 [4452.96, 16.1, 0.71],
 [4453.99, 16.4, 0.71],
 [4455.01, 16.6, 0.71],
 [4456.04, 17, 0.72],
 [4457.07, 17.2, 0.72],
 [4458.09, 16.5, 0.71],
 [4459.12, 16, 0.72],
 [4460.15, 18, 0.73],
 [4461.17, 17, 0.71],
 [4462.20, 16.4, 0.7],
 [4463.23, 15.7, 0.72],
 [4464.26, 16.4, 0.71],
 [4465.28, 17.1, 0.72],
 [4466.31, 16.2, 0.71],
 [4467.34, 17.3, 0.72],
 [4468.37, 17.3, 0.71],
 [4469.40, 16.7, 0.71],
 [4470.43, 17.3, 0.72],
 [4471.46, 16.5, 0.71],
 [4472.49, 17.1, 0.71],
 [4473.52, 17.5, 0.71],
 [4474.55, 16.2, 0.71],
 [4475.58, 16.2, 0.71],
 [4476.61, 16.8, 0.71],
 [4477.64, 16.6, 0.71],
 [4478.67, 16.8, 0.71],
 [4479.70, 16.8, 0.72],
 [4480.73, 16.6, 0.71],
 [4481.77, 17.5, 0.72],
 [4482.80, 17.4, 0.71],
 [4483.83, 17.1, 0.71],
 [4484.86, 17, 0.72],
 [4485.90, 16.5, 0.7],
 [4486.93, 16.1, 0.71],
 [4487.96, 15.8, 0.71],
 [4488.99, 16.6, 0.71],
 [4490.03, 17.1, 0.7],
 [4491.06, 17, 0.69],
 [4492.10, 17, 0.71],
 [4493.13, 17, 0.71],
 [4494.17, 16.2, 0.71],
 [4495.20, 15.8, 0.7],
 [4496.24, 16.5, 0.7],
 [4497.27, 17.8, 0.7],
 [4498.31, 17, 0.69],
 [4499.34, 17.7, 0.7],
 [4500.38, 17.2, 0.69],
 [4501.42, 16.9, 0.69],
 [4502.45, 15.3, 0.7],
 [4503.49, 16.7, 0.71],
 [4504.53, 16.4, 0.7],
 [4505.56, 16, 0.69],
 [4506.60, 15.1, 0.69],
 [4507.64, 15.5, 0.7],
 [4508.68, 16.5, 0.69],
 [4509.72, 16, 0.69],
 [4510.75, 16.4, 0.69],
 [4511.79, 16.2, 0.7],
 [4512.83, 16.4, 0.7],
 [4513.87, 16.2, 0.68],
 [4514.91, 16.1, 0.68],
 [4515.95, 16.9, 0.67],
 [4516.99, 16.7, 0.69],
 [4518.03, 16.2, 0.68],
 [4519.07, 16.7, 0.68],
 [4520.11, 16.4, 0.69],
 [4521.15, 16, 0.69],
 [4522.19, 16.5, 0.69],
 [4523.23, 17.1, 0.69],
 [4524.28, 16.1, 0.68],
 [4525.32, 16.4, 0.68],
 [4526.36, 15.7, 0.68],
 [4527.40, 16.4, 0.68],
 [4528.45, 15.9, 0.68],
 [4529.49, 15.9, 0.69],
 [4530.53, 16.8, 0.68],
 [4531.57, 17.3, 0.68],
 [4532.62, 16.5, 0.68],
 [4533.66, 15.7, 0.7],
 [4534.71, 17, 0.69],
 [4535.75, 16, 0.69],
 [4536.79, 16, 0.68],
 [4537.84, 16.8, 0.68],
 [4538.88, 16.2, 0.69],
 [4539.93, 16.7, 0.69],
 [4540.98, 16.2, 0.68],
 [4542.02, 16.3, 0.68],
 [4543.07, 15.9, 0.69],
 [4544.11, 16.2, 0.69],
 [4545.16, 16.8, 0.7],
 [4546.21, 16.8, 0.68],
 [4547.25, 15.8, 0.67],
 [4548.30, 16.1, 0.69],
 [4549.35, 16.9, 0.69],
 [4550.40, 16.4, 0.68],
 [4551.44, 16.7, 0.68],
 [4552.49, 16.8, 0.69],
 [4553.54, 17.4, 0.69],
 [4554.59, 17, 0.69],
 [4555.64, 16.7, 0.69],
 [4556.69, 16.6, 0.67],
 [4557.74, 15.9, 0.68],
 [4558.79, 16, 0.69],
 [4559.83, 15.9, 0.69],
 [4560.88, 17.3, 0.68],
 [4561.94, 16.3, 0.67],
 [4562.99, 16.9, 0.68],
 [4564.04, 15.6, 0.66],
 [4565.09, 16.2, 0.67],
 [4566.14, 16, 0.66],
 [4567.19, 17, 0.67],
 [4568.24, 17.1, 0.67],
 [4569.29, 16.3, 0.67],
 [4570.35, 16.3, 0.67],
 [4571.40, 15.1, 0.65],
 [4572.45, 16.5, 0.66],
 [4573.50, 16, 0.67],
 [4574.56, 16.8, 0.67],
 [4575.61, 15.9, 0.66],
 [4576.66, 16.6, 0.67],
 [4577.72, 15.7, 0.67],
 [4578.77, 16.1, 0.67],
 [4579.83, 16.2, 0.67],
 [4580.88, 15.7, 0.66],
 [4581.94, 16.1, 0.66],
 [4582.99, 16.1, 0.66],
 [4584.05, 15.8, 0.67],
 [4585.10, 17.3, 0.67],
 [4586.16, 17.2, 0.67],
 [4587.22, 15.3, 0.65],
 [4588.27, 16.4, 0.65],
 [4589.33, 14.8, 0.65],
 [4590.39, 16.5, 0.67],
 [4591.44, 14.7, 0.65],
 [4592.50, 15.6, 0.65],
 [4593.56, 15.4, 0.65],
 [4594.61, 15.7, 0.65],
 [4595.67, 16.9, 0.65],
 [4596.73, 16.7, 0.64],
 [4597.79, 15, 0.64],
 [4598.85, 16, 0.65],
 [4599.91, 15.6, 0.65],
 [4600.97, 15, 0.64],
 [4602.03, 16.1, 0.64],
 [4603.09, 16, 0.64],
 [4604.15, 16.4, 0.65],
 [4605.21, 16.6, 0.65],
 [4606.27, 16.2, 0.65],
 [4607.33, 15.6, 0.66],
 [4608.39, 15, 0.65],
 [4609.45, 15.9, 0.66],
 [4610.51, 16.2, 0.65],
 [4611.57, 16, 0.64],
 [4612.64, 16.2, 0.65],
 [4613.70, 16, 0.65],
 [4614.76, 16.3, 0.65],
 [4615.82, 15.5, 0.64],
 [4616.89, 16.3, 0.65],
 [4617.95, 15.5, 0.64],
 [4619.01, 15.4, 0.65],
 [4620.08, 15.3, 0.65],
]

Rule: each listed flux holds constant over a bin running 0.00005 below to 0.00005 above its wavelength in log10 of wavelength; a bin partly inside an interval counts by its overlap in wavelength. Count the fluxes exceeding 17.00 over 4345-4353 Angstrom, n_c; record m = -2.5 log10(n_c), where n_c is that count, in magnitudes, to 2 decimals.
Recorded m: -1.75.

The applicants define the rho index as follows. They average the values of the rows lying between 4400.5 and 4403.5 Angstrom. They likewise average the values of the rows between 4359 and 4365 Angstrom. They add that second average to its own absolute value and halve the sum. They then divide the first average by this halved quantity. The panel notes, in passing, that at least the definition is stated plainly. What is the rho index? 1.07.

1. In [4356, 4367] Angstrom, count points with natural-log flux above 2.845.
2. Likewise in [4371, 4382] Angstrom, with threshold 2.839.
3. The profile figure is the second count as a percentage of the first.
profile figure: 183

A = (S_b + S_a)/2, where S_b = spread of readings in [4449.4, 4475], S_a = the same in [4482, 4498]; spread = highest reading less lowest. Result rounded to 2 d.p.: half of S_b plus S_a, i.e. 2.15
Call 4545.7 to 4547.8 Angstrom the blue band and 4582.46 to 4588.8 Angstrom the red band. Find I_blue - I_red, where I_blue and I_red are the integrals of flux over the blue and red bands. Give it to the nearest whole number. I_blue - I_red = -69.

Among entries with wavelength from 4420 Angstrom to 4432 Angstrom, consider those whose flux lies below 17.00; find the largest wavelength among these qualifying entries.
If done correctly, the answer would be 4431.48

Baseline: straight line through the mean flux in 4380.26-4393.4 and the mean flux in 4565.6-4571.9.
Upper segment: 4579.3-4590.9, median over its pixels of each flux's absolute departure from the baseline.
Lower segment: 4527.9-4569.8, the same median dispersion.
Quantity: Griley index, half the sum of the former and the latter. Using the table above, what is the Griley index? 0.428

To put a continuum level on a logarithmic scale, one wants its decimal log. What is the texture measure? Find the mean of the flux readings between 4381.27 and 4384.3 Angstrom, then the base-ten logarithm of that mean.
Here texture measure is 1.23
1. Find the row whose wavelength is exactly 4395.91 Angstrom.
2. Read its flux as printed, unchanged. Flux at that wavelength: 18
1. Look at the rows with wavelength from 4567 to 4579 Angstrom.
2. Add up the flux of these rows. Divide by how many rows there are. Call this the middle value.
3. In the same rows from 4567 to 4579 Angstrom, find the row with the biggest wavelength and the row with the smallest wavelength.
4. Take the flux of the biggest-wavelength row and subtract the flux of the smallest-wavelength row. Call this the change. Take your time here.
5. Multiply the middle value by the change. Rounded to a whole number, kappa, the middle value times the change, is -15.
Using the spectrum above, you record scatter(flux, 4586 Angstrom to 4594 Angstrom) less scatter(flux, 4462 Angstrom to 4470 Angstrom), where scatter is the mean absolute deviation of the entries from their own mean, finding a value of 0.3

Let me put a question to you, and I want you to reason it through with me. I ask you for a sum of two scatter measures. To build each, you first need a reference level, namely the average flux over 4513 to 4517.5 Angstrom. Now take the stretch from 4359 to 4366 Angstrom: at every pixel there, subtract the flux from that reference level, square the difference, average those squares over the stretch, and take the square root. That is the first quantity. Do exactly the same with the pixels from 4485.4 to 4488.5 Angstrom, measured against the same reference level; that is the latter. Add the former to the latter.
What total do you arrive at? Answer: 1.31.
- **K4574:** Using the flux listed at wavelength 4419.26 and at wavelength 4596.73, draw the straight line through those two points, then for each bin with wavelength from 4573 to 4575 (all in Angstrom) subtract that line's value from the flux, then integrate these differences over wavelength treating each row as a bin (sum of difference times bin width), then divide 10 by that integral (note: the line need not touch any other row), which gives -12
